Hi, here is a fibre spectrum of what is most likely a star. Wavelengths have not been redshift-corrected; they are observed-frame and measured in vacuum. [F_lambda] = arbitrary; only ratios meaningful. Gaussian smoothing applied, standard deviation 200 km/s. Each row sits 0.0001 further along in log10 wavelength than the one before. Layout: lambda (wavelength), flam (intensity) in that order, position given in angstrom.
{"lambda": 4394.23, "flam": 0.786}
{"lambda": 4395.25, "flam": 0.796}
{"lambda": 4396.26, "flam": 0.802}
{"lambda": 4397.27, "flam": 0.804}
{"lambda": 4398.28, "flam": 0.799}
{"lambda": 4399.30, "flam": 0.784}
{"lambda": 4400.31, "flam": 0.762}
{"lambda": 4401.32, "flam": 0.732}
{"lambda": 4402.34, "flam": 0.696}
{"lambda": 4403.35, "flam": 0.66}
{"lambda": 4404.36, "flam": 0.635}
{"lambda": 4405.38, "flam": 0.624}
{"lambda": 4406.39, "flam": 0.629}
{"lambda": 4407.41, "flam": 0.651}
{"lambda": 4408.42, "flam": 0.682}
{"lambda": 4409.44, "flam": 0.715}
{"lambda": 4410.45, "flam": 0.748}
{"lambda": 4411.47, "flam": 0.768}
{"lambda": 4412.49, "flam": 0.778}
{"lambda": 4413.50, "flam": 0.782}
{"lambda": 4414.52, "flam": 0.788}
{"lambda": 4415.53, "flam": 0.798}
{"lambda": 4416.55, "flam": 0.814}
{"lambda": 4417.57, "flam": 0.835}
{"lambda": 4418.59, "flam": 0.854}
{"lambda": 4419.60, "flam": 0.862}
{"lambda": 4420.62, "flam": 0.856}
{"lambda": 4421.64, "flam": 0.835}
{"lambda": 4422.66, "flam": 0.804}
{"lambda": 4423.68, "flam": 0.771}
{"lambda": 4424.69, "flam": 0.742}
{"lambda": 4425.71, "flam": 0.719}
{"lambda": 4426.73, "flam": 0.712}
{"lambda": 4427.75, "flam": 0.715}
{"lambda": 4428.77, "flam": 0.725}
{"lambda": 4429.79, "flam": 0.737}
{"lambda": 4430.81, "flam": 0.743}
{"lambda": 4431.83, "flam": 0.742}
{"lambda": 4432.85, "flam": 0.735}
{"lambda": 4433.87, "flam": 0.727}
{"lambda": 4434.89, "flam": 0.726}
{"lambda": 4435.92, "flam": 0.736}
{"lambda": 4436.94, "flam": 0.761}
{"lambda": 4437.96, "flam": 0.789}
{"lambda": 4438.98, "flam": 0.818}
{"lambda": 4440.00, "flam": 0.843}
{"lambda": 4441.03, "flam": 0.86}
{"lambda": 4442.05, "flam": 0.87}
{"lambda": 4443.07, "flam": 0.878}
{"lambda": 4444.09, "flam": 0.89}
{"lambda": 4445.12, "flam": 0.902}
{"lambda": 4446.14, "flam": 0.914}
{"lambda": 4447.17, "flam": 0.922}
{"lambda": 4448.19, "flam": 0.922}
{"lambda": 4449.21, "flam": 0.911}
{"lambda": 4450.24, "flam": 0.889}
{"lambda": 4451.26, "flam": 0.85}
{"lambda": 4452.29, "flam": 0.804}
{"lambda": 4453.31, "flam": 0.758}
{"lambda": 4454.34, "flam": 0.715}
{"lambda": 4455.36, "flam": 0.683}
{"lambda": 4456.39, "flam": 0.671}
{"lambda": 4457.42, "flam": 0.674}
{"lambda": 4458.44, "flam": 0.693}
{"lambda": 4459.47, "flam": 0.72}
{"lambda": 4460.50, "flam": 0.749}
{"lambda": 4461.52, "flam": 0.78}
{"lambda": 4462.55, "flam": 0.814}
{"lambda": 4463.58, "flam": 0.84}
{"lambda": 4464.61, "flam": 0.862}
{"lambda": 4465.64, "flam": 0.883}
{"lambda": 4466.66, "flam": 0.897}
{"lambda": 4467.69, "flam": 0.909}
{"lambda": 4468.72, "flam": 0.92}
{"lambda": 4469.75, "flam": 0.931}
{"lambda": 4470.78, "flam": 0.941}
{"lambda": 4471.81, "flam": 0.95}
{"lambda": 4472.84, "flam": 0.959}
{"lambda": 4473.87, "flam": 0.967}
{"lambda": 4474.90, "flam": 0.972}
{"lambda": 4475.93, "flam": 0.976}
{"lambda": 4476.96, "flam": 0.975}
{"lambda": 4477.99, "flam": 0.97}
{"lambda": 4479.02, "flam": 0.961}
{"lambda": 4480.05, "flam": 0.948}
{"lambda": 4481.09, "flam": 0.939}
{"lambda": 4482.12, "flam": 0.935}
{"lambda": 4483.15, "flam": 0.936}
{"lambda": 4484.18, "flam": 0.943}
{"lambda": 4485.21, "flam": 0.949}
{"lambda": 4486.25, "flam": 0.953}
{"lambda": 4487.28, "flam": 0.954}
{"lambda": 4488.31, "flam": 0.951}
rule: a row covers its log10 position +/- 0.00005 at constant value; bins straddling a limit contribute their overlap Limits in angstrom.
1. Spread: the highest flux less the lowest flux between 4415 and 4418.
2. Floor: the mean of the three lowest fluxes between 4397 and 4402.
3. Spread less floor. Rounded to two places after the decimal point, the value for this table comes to -0.72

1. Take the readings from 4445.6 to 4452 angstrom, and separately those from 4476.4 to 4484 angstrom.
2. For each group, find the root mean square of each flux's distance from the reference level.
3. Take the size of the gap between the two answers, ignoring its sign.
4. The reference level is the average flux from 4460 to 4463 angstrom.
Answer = 0.049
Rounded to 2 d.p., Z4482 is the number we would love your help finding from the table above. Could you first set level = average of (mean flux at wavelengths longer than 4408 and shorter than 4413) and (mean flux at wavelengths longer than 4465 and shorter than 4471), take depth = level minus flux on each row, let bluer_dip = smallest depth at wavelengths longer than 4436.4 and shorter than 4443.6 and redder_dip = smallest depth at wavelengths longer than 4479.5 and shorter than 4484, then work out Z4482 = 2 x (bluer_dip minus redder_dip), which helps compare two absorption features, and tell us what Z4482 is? 0.14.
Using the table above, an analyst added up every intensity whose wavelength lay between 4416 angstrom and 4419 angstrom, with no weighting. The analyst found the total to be 2.5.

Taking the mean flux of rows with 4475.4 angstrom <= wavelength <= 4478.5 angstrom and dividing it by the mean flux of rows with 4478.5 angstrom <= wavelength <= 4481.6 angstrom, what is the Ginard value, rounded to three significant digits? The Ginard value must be 1.03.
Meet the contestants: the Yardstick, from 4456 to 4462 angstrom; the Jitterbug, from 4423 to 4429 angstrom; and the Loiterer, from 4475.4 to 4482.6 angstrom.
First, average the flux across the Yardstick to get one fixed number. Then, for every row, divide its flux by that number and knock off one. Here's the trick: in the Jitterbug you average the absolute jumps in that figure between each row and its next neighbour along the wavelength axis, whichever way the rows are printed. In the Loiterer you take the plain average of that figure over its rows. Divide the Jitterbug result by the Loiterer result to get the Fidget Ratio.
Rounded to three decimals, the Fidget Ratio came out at 0.059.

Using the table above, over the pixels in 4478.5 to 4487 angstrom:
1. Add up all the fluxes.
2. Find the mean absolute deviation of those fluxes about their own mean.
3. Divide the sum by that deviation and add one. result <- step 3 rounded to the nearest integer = 1044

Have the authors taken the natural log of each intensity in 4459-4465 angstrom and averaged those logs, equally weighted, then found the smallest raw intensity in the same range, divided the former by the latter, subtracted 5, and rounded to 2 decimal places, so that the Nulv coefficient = -5.32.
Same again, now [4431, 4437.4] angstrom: -5.42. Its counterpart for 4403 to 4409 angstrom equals -5.70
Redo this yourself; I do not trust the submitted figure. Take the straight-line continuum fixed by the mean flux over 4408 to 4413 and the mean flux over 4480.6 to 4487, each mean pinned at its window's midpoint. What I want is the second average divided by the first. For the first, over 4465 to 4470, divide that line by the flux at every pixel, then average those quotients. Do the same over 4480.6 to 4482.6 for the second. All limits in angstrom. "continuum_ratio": 1.01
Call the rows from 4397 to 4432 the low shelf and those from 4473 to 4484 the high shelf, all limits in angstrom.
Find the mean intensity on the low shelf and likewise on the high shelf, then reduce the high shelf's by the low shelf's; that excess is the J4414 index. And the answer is 0.21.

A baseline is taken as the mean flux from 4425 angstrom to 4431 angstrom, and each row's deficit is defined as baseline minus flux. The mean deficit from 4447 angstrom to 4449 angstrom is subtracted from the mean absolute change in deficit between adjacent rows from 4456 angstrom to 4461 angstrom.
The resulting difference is 0.22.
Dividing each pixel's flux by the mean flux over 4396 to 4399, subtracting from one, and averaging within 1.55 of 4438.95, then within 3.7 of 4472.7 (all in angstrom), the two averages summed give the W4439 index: -0.21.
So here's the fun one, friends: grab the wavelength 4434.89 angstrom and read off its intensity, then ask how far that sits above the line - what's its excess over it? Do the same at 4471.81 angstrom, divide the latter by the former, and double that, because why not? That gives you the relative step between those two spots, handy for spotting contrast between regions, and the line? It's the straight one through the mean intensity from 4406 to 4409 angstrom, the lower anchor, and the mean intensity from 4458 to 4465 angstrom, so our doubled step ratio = 36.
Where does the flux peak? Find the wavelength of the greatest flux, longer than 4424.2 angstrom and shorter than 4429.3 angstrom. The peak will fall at 4424.69 angstrom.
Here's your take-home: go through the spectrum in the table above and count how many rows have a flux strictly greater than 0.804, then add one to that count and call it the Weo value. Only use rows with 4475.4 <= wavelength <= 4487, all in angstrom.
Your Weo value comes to 12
